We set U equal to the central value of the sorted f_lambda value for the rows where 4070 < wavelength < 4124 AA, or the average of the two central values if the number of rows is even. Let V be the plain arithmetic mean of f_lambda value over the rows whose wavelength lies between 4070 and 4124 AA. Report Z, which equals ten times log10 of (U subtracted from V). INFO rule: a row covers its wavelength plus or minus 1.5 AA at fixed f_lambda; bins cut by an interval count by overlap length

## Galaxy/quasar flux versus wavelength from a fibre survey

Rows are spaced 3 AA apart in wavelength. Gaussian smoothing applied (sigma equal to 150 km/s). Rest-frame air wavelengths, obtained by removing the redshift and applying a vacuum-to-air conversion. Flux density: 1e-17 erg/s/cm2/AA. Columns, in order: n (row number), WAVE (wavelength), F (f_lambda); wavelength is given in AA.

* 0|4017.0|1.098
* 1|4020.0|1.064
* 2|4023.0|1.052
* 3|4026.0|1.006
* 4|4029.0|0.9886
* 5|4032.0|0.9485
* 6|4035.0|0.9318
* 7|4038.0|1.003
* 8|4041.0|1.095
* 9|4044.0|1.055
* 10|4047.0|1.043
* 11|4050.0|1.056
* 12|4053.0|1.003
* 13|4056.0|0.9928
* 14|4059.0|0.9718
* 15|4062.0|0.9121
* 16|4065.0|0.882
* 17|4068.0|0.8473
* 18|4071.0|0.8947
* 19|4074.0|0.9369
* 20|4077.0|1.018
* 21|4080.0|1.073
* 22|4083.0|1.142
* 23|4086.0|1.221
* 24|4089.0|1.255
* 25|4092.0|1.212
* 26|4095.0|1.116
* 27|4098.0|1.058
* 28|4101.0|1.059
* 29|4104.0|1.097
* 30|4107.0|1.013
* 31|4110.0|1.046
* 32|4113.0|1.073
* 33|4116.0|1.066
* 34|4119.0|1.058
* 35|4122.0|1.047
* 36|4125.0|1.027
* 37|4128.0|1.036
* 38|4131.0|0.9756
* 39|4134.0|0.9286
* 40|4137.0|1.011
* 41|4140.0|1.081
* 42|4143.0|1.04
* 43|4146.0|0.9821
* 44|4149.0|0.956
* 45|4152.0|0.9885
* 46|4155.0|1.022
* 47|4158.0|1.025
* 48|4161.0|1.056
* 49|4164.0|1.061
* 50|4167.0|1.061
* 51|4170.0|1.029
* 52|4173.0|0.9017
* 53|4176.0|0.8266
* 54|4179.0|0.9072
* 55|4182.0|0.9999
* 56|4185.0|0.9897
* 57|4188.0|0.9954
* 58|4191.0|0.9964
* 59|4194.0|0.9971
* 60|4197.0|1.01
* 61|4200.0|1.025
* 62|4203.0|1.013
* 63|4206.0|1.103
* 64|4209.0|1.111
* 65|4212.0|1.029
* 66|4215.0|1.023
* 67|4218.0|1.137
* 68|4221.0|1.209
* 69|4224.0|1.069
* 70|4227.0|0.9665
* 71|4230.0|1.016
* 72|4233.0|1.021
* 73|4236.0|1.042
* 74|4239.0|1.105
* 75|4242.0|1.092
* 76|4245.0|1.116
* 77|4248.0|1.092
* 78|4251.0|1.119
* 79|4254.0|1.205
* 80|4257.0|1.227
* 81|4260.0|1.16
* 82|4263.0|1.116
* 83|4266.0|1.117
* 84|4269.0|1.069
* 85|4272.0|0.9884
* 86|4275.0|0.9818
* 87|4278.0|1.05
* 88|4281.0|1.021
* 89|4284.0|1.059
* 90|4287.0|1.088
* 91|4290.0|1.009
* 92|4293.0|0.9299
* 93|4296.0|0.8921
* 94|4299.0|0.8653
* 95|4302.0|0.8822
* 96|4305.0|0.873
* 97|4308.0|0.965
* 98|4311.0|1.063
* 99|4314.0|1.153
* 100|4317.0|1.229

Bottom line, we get -18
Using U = 1.06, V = 1.08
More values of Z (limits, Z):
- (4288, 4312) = -16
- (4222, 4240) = -23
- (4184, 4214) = -18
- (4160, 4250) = -22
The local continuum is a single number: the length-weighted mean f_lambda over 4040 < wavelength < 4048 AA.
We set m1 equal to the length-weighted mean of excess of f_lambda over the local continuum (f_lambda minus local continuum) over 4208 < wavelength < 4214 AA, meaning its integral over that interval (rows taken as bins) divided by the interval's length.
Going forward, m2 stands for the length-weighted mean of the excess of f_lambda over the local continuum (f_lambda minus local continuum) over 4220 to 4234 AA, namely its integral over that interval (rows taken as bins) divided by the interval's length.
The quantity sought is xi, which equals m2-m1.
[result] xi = -0.01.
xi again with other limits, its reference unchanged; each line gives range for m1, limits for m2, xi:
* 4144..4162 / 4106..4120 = 0.05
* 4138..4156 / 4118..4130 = 0.03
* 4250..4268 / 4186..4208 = -0.13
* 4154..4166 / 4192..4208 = -0.01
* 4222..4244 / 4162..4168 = 0.01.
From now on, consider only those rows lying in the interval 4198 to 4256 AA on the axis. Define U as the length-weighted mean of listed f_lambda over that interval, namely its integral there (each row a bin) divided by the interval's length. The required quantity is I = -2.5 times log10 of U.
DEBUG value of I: -0.083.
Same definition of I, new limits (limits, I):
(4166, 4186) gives 0.049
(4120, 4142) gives -0.018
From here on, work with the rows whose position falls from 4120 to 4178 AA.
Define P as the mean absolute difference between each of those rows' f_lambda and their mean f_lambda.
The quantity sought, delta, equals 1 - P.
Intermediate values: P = 0.049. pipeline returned 0.951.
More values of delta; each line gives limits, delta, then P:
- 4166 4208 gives 0.952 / 0.048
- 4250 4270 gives 0.955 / 0.045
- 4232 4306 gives 0.921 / 0.079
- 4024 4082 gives 0.944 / 0.056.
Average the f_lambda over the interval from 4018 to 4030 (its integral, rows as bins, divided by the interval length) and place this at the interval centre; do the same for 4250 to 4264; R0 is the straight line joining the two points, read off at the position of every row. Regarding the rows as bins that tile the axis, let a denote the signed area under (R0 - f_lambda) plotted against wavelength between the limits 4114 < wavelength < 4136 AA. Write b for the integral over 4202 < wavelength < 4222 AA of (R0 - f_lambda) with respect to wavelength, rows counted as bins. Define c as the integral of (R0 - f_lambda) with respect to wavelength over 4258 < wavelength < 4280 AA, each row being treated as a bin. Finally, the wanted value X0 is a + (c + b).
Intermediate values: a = 1.6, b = 1.1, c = 2.3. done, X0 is 5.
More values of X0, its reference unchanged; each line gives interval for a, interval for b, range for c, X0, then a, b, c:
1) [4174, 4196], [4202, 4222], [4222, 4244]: 7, 3.7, 1.1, 2.3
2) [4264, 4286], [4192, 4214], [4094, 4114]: 5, 3.0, 2.1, 0.3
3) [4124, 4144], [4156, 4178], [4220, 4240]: 6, 1.7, 2.7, 1.9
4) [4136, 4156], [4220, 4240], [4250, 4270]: 4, 1.8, 1.9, 0.5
